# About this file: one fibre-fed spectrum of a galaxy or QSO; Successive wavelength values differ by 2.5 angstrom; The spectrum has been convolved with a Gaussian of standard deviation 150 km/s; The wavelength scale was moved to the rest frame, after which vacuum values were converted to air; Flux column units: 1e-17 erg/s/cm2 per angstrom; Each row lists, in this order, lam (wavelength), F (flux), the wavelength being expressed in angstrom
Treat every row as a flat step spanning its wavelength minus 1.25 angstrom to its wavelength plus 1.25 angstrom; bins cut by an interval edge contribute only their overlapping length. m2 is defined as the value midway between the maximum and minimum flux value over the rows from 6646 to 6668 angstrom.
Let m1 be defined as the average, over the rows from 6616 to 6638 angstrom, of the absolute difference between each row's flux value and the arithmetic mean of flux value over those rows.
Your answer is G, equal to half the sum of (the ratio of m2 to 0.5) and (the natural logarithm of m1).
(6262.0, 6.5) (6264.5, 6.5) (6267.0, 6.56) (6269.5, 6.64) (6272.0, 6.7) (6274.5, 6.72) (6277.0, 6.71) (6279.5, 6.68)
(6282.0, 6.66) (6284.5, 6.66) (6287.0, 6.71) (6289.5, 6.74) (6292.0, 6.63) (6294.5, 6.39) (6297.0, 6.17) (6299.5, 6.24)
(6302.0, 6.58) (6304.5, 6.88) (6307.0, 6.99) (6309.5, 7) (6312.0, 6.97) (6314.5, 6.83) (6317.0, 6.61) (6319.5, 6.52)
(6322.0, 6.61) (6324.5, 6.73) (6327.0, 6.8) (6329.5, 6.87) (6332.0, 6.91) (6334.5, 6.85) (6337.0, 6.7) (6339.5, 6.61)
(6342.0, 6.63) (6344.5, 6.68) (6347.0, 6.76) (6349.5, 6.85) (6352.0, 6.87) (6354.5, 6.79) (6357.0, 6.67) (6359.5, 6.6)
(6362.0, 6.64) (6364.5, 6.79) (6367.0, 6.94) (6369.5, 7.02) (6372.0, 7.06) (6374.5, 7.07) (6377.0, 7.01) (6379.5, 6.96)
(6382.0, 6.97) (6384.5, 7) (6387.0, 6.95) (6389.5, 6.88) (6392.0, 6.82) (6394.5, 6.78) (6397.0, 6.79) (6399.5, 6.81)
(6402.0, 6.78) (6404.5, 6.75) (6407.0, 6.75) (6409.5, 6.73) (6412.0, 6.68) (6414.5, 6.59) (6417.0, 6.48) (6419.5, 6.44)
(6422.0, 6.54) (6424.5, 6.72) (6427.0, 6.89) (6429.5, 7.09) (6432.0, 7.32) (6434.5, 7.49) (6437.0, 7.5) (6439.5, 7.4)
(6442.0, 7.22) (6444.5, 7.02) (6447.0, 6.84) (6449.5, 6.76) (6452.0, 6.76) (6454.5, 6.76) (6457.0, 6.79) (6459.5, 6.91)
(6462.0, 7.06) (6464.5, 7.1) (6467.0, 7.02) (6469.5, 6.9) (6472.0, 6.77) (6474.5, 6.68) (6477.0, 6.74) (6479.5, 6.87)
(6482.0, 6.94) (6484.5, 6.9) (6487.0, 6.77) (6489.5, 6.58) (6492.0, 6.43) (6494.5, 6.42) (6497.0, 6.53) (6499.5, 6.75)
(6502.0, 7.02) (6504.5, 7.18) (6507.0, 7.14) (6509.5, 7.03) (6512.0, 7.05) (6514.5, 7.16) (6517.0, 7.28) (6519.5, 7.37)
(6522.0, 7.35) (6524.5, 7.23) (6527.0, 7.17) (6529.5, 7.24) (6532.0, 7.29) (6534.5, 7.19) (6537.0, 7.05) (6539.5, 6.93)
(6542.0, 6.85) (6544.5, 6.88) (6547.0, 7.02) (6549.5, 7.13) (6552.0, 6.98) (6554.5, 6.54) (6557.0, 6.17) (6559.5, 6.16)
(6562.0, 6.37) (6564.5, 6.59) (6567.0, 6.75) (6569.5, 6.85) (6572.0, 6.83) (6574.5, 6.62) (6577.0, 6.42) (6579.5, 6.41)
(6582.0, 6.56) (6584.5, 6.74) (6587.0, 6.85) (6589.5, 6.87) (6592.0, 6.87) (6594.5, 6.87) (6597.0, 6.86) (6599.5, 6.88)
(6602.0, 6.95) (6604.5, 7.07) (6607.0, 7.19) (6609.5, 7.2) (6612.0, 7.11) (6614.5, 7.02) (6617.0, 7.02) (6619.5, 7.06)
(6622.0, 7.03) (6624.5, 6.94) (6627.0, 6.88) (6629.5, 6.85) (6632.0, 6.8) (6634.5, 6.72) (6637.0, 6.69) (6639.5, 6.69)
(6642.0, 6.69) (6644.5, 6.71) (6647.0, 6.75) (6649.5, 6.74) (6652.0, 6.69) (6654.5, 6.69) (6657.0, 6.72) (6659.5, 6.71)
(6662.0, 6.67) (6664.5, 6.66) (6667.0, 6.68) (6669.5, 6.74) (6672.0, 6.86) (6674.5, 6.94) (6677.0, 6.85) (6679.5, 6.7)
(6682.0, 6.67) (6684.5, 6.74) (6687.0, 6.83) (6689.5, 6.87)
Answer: 5.61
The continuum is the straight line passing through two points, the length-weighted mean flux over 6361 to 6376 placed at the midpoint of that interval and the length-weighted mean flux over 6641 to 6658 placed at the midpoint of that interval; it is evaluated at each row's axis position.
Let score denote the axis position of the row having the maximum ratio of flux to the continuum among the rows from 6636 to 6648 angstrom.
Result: 6647.0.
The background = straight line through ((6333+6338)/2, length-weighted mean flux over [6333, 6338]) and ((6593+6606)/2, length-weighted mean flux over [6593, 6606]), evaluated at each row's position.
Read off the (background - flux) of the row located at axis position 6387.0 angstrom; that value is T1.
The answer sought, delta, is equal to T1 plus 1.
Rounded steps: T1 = -0.14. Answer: 0.86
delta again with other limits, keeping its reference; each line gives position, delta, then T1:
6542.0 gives 1.05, 0.05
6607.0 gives 0.74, -0.26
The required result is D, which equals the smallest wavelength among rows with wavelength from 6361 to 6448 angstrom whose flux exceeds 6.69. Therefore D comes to 6364.5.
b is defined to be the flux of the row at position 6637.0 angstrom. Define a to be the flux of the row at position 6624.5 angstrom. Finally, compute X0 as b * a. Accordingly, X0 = 46.4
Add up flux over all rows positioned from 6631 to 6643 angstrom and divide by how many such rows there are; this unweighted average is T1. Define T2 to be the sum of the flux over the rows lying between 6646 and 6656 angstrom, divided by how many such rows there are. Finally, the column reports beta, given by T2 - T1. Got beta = 0.00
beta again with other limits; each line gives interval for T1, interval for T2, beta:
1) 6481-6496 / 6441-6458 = 0.21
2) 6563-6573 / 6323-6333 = 0.07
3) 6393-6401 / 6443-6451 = 0.08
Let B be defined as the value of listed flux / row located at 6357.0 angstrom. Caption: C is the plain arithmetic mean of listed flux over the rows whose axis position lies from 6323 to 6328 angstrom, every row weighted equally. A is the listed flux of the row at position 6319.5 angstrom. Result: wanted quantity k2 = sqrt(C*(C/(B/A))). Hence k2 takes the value 6.69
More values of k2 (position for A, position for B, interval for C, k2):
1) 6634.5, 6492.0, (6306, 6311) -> 7.15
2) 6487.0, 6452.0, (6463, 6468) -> 7.07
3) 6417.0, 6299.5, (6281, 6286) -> 6.79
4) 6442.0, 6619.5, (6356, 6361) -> 6.71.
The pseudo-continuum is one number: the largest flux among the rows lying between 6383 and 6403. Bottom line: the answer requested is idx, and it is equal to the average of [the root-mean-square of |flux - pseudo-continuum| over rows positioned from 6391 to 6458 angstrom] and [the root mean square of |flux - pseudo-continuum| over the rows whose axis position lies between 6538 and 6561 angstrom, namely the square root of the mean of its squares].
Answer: 0.37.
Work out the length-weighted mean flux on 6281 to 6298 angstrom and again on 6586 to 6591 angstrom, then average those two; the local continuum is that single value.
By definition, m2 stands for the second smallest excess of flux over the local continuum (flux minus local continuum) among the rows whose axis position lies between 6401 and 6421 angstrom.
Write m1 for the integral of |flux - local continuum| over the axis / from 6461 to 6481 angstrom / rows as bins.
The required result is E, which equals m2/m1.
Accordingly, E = -0.06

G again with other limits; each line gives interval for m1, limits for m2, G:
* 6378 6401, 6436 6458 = 5.84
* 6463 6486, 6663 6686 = 5.66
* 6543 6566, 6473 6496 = 6.10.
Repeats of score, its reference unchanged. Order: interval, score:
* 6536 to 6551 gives 6549.5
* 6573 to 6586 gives 6584.5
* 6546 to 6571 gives 6549.5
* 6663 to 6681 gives 6674.5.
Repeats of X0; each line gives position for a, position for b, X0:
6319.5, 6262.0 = 42.4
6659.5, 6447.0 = 45.9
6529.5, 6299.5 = 45.2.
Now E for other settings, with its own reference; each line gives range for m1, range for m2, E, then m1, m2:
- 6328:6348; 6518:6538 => 0.23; 1.9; 0.45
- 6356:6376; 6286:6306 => -0.12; 3.9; -0.48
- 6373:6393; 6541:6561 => -0.11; 4.9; -0.55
